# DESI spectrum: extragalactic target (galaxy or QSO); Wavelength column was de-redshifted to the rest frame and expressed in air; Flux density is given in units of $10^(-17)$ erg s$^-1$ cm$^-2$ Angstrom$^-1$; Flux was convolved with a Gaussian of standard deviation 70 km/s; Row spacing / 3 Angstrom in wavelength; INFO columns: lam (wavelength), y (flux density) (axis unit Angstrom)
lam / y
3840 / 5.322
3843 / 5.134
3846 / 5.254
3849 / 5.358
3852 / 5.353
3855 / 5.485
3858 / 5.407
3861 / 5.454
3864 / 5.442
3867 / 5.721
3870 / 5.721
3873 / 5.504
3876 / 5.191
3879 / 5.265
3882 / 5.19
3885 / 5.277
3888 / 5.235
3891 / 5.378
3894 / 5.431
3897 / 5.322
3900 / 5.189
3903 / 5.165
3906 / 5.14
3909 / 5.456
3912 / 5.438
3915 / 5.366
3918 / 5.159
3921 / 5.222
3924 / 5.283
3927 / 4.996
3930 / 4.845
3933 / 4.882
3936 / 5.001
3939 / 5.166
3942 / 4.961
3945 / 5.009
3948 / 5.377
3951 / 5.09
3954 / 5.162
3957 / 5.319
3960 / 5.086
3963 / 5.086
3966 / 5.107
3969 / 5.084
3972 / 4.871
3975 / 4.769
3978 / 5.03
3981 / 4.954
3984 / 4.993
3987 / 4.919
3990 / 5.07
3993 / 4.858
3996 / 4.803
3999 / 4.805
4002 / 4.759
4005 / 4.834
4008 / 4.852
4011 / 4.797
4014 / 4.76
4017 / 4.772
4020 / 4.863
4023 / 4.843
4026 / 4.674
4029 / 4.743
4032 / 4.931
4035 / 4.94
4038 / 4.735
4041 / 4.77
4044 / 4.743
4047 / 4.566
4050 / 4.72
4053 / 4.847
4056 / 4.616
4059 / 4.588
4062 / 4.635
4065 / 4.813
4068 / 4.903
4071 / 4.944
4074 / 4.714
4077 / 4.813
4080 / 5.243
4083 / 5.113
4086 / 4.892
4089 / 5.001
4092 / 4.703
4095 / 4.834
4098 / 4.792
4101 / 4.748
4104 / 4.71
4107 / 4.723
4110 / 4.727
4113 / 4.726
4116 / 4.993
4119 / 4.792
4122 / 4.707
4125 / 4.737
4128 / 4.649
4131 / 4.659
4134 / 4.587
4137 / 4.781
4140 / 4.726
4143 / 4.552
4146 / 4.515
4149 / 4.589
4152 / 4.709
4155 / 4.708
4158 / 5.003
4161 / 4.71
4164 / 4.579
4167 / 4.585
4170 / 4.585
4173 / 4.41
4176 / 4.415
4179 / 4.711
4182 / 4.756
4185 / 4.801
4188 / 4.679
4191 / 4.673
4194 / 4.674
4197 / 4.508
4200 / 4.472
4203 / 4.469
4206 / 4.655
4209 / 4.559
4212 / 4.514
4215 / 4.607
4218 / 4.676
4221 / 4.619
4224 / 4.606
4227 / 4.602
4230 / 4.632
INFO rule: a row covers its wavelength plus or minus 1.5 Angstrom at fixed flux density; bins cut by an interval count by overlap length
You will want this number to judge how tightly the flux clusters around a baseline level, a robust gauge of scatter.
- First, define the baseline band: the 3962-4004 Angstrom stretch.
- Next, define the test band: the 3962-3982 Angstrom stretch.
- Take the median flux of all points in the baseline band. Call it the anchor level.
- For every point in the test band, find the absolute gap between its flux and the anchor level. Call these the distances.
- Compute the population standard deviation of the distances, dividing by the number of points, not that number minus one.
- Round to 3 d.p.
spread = 0.054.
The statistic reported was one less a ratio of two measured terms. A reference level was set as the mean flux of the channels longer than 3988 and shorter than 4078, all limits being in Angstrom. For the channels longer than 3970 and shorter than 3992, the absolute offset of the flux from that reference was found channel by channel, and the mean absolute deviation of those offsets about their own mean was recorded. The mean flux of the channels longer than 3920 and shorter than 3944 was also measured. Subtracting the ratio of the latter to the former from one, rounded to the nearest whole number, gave -70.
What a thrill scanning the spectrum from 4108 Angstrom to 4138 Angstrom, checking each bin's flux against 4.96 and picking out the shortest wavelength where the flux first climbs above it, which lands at 4116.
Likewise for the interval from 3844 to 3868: 3846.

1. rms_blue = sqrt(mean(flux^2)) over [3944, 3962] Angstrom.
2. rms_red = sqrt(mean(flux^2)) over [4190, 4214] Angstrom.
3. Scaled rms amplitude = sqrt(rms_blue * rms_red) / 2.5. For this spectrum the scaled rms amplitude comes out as 1.94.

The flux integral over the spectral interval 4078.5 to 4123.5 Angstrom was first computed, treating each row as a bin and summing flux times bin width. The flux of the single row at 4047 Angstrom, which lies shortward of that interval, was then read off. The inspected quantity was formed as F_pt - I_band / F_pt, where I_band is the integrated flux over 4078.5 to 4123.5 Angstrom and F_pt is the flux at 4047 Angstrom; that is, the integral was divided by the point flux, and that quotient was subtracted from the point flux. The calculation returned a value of -43.2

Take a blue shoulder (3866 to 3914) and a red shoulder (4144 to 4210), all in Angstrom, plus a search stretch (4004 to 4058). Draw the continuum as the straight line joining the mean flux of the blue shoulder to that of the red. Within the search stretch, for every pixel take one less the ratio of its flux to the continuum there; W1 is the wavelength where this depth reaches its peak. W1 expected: 4047 Angstrom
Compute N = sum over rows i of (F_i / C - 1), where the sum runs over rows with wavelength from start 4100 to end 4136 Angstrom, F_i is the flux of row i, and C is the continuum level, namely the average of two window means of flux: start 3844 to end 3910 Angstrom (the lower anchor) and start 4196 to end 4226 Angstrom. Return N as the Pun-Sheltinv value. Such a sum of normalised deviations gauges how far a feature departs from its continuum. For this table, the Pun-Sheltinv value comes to -0.6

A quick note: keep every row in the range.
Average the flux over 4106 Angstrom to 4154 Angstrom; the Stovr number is 4.70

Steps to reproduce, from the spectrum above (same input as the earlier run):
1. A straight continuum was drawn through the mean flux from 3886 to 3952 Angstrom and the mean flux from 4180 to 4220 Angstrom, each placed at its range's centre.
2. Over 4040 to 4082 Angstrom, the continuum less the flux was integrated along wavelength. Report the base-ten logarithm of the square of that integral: 1.4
